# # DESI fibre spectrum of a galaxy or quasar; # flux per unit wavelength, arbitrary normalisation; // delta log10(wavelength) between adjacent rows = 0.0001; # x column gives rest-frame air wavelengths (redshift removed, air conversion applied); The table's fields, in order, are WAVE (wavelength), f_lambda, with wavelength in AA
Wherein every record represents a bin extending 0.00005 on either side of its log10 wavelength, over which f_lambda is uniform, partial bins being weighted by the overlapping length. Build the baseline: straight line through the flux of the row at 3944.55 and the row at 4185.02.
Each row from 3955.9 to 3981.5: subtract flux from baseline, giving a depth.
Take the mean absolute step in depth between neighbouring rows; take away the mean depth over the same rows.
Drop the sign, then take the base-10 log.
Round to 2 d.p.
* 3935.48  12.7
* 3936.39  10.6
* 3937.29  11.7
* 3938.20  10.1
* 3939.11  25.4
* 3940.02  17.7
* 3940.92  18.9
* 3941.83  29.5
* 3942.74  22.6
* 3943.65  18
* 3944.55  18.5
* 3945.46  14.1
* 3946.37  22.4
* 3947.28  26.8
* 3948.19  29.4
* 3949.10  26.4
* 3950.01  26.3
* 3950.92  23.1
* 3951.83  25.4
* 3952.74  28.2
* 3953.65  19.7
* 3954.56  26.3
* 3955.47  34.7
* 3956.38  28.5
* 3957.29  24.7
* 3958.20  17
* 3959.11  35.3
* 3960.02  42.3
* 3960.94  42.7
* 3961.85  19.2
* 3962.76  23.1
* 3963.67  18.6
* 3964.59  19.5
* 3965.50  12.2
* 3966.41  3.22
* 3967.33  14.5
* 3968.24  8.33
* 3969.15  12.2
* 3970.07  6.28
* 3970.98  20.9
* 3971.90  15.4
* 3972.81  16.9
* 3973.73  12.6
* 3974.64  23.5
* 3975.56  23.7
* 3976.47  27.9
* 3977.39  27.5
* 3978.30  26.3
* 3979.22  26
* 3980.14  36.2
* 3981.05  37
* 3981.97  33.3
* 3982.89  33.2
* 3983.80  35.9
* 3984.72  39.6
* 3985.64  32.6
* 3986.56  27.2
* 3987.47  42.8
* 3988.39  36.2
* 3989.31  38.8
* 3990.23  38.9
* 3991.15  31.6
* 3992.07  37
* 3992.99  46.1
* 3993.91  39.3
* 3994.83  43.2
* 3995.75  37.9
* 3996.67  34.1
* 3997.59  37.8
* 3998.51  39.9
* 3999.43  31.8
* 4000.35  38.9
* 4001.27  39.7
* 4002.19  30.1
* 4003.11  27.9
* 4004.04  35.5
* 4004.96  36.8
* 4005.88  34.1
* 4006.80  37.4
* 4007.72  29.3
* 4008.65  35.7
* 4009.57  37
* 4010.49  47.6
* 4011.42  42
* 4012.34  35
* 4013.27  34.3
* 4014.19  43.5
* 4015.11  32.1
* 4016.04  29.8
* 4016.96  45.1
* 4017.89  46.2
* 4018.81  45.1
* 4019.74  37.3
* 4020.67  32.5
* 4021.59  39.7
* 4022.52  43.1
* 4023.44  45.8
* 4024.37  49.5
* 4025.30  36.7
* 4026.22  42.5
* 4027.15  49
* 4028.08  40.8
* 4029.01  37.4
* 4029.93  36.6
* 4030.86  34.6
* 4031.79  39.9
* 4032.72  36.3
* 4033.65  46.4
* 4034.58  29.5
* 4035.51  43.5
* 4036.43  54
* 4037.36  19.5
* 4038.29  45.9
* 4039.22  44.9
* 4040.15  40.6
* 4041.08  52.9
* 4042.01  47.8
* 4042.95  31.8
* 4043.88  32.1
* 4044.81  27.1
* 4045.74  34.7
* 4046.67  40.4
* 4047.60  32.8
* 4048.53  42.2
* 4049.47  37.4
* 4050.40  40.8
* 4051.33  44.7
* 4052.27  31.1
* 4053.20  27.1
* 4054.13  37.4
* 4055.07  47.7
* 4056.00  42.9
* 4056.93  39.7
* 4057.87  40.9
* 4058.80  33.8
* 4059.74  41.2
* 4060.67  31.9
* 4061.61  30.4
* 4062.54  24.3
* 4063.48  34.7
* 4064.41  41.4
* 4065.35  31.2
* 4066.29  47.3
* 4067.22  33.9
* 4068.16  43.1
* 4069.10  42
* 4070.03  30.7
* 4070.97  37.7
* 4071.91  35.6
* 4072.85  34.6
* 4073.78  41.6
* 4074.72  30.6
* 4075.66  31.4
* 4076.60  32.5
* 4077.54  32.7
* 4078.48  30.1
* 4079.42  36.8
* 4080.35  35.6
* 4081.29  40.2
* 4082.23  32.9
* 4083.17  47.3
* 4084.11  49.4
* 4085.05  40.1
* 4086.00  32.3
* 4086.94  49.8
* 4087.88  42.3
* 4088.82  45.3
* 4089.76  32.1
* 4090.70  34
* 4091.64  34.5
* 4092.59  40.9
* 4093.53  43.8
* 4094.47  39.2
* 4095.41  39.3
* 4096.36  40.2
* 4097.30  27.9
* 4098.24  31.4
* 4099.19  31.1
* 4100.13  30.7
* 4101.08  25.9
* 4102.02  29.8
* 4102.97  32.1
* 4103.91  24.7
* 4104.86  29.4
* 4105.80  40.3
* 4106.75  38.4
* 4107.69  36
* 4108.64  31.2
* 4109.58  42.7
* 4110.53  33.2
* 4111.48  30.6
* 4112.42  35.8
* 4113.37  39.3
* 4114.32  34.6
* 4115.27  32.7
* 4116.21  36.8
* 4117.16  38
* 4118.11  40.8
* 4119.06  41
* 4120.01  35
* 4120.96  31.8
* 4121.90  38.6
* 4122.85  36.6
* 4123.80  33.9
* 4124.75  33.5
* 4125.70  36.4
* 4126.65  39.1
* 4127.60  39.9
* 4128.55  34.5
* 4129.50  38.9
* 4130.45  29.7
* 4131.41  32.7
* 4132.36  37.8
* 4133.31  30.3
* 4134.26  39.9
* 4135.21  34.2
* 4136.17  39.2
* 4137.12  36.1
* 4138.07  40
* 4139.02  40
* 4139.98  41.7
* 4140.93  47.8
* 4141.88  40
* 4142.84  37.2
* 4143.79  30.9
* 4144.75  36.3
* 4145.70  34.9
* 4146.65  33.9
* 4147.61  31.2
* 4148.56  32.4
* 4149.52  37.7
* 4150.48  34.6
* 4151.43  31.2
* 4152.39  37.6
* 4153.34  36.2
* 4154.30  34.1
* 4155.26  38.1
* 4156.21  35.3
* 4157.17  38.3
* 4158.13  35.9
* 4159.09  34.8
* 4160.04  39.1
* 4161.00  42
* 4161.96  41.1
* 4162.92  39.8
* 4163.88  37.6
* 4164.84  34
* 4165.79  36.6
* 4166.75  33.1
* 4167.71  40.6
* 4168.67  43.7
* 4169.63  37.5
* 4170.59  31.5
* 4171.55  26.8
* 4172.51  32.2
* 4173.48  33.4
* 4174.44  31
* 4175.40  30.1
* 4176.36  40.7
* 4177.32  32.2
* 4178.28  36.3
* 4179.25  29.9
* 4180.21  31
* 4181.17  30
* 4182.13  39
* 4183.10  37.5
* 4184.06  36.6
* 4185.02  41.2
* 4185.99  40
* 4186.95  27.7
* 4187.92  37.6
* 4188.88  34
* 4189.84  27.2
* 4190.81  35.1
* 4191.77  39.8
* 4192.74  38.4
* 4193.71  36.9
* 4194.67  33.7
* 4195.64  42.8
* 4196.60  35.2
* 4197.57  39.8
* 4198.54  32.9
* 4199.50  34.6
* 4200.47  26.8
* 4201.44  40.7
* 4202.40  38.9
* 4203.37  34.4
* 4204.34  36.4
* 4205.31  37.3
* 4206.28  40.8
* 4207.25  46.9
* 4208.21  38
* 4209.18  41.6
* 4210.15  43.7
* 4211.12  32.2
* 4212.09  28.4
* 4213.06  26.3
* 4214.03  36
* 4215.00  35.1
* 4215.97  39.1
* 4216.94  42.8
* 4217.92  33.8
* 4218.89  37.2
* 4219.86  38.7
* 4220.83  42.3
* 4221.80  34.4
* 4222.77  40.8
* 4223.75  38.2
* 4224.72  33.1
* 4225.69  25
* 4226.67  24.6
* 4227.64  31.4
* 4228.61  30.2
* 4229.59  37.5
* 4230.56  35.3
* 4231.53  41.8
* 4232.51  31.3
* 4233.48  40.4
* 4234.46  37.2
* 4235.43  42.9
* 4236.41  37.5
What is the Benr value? 0.88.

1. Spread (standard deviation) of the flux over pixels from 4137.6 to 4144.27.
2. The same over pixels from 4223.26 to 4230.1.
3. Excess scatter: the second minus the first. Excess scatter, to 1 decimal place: 0.3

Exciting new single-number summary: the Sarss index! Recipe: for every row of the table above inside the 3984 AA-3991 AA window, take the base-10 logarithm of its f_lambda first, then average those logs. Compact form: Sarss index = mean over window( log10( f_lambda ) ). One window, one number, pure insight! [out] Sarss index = 1.56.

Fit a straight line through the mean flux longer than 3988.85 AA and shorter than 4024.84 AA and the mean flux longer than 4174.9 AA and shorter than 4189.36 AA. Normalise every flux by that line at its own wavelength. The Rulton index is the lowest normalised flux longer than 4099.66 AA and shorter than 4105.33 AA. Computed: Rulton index 0.68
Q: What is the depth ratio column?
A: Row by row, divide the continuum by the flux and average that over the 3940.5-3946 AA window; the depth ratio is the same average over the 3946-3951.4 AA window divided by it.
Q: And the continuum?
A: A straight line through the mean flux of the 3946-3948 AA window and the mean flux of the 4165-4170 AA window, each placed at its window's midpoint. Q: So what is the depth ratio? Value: 0.8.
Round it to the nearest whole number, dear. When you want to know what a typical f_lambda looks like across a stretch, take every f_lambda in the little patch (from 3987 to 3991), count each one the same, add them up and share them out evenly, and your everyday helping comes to 39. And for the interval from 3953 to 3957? 27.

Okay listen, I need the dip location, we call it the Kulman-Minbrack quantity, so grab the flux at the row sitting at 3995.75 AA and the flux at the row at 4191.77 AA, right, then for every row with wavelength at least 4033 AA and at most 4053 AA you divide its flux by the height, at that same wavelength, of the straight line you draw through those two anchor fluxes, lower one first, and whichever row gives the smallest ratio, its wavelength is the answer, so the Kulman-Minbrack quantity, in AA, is 4037.36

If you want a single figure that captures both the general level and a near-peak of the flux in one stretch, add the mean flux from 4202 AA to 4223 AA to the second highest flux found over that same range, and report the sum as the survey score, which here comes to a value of 81.2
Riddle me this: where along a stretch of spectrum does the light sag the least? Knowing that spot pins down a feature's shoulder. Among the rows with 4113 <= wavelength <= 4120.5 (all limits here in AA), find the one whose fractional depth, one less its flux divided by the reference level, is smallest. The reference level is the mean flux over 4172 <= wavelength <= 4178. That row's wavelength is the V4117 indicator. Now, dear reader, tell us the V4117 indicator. 4119.06 AA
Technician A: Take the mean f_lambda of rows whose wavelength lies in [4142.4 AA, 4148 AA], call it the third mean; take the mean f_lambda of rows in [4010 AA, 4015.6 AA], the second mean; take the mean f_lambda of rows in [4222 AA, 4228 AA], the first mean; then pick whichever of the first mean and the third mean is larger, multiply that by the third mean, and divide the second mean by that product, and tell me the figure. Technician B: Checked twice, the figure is 0.034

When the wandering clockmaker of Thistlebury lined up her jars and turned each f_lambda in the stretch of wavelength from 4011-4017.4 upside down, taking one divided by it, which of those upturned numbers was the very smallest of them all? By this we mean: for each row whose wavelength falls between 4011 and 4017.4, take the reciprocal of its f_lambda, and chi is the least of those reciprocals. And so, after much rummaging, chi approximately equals 0.0222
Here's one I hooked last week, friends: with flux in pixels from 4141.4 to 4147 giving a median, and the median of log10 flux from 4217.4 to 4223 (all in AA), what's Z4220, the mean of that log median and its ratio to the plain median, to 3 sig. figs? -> 0.812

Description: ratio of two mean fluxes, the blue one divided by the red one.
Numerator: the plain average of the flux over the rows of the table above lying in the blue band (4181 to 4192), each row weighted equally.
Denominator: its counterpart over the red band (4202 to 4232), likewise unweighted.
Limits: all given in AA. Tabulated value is 0.98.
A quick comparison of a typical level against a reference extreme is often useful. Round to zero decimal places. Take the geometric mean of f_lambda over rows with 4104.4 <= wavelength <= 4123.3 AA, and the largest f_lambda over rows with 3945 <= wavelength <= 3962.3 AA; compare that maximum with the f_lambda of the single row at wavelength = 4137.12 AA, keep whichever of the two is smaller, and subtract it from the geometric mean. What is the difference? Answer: 0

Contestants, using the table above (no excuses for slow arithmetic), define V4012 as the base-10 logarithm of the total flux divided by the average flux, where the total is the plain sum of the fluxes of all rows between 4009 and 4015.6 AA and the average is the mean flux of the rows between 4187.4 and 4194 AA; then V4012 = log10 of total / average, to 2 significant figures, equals 0.88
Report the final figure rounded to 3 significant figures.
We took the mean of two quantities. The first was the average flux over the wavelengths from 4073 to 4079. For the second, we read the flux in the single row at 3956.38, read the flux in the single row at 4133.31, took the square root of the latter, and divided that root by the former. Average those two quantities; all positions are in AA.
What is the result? 16.7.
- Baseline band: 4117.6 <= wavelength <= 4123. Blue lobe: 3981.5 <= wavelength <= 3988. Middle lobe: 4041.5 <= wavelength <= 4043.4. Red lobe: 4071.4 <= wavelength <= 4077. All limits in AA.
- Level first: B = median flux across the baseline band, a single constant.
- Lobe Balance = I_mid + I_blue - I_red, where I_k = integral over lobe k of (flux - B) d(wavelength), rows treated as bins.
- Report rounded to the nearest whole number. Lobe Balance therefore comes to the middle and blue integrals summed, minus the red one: 5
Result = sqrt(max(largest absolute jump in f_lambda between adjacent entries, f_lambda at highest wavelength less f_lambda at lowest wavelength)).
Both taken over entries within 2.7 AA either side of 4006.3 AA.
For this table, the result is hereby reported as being 2.8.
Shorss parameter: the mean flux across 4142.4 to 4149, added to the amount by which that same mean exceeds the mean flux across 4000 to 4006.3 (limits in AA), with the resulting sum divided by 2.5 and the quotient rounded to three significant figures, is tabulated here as 13.2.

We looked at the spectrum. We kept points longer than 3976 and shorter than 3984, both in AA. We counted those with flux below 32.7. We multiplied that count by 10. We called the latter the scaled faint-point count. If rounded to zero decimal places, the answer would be 40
